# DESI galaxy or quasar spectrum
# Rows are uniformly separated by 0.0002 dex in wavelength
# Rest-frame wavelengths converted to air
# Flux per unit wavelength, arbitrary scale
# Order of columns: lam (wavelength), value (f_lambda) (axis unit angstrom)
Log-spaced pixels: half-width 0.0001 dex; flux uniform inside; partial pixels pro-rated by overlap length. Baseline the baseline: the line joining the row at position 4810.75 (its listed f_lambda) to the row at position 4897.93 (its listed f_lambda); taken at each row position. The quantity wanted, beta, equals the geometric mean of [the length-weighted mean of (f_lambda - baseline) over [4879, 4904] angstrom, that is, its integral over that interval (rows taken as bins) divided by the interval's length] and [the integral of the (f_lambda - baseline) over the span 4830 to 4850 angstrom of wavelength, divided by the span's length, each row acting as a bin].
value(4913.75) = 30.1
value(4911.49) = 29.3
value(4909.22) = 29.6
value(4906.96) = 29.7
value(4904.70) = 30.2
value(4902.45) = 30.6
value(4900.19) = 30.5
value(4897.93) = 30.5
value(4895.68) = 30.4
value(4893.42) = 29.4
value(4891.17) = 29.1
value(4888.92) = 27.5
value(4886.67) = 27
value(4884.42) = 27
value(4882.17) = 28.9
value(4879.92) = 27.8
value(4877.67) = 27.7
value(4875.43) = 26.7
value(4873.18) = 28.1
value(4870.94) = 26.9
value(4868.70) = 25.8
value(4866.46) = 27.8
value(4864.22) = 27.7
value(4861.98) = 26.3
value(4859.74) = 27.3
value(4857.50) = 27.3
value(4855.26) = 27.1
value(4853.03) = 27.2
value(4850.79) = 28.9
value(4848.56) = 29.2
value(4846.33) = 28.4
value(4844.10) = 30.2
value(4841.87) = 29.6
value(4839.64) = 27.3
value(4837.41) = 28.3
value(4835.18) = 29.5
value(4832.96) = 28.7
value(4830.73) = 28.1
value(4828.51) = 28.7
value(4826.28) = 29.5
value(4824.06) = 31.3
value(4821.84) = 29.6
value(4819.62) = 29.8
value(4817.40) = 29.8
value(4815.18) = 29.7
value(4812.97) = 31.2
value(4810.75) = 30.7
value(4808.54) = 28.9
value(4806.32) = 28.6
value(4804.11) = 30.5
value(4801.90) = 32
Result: 1.7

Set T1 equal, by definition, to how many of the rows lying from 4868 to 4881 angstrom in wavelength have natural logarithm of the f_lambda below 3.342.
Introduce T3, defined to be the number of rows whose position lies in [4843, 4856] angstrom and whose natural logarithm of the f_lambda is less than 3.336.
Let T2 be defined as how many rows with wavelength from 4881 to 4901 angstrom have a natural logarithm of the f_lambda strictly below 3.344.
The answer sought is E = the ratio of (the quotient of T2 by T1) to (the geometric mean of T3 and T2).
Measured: 0.2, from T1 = 6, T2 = 3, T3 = 2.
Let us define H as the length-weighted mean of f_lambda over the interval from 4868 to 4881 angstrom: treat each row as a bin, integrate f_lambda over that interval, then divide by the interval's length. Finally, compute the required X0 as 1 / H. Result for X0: 0.0367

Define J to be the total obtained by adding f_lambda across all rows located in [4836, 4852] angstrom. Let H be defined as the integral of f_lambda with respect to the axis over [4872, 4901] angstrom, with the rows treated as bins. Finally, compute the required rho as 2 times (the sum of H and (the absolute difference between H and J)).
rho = 2900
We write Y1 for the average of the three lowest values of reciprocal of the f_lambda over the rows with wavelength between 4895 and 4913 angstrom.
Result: 0.0328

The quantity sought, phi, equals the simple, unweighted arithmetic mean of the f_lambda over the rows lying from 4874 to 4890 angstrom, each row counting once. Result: 27.5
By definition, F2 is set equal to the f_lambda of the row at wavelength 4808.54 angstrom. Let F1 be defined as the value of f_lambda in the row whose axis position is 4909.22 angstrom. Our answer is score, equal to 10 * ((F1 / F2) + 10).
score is 110.2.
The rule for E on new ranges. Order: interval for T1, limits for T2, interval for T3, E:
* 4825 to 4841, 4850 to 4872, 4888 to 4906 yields 1.5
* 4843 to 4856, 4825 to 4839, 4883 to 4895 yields 0.4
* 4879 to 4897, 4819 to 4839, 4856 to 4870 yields 0.1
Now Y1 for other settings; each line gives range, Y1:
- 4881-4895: 0.0343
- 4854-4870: 0.0362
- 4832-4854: 0.0336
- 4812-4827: 0.0325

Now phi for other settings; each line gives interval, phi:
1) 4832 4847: 28.9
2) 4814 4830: 29.8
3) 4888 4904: 29.7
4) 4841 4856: 28.7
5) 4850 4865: 27.4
